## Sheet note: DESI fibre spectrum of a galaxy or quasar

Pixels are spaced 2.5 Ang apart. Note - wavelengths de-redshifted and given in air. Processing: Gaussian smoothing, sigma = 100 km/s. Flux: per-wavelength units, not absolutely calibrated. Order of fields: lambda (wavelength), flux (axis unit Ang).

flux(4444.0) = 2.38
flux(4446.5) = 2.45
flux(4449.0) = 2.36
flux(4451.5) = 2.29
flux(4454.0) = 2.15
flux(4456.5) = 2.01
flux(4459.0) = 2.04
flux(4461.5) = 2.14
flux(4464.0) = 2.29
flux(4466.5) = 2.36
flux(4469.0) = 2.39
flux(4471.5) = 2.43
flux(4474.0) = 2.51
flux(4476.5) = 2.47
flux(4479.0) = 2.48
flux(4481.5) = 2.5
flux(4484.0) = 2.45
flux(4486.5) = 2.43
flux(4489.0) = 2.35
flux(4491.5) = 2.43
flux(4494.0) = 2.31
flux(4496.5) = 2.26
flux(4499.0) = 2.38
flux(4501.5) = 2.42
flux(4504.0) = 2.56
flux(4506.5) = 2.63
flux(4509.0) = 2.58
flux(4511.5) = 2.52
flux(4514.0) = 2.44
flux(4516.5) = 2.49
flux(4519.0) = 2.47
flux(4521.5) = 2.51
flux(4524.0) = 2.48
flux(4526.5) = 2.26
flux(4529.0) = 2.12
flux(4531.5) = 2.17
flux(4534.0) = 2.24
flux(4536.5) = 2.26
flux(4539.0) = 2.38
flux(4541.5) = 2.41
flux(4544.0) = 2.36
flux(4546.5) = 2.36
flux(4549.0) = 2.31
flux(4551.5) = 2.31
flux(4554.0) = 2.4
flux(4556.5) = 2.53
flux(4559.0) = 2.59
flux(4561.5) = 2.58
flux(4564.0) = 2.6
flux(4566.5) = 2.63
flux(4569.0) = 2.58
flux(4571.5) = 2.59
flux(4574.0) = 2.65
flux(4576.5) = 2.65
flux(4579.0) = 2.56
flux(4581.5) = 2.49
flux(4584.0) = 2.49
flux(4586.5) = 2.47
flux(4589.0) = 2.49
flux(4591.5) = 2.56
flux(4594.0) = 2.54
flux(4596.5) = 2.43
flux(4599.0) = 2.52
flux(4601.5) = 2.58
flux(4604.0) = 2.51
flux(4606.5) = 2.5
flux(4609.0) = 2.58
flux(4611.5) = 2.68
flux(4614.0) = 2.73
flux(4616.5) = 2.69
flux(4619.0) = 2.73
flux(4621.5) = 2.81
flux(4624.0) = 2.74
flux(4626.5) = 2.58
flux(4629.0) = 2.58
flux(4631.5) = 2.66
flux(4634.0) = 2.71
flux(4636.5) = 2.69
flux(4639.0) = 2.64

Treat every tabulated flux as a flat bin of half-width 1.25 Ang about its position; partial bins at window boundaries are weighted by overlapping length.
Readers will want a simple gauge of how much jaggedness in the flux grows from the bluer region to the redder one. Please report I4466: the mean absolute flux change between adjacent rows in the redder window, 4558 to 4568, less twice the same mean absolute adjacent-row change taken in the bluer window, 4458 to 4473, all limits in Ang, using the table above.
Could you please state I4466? -0.14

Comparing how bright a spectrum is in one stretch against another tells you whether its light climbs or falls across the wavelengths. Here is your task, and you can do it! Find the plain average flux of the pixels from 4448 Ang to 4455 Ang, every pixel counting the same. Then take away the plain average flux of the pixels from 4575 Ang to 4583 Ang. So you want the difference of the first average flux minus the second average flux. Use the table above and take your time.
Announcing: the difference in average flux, -0.30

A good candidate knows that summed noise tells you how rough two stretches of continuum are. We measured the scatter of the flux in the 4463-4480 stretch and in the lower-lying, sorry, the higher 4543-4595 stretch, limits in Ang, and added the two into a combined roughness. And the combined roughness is 0.18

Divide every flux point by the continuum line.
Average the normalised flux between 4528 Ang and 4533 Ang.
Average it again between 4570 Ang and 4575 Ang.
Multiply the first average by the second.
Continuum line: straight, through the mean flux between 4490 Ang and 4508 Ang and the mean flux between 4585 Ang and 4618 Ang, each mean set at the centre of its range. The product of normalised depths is 0.90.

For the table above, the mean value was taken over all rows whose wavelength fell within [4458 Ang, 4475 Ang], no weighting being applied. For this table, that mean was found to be 2.31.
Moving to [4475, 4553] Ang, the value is 2.40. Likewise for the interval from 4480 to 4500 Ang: 2.39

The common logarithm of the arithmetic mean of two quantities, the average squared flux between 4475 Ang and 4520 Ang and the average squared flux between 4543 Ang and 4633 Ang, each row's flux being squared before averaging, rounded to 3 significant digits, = 0.799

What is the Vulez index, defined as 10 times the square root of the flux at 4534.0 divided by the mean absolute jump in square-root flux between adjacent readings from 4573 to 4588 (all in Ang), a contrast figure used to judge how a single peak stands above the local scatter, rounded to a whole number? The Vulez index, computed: 1330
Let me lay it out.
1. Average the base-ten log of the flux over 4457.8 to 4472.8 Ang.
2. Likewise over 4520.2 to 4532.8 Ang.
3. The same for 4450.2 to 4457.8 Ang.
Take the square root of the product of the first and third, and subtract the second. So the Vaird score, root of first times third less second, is -0.018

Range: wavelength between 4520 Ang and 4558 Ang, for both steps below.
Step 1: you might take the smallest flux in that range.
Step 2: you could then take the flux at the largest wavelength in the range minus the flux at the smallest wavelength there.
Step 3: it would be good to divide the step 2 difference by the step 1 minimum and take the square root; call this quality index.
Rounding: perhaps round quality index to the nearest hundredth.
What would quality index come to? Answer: 0.10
